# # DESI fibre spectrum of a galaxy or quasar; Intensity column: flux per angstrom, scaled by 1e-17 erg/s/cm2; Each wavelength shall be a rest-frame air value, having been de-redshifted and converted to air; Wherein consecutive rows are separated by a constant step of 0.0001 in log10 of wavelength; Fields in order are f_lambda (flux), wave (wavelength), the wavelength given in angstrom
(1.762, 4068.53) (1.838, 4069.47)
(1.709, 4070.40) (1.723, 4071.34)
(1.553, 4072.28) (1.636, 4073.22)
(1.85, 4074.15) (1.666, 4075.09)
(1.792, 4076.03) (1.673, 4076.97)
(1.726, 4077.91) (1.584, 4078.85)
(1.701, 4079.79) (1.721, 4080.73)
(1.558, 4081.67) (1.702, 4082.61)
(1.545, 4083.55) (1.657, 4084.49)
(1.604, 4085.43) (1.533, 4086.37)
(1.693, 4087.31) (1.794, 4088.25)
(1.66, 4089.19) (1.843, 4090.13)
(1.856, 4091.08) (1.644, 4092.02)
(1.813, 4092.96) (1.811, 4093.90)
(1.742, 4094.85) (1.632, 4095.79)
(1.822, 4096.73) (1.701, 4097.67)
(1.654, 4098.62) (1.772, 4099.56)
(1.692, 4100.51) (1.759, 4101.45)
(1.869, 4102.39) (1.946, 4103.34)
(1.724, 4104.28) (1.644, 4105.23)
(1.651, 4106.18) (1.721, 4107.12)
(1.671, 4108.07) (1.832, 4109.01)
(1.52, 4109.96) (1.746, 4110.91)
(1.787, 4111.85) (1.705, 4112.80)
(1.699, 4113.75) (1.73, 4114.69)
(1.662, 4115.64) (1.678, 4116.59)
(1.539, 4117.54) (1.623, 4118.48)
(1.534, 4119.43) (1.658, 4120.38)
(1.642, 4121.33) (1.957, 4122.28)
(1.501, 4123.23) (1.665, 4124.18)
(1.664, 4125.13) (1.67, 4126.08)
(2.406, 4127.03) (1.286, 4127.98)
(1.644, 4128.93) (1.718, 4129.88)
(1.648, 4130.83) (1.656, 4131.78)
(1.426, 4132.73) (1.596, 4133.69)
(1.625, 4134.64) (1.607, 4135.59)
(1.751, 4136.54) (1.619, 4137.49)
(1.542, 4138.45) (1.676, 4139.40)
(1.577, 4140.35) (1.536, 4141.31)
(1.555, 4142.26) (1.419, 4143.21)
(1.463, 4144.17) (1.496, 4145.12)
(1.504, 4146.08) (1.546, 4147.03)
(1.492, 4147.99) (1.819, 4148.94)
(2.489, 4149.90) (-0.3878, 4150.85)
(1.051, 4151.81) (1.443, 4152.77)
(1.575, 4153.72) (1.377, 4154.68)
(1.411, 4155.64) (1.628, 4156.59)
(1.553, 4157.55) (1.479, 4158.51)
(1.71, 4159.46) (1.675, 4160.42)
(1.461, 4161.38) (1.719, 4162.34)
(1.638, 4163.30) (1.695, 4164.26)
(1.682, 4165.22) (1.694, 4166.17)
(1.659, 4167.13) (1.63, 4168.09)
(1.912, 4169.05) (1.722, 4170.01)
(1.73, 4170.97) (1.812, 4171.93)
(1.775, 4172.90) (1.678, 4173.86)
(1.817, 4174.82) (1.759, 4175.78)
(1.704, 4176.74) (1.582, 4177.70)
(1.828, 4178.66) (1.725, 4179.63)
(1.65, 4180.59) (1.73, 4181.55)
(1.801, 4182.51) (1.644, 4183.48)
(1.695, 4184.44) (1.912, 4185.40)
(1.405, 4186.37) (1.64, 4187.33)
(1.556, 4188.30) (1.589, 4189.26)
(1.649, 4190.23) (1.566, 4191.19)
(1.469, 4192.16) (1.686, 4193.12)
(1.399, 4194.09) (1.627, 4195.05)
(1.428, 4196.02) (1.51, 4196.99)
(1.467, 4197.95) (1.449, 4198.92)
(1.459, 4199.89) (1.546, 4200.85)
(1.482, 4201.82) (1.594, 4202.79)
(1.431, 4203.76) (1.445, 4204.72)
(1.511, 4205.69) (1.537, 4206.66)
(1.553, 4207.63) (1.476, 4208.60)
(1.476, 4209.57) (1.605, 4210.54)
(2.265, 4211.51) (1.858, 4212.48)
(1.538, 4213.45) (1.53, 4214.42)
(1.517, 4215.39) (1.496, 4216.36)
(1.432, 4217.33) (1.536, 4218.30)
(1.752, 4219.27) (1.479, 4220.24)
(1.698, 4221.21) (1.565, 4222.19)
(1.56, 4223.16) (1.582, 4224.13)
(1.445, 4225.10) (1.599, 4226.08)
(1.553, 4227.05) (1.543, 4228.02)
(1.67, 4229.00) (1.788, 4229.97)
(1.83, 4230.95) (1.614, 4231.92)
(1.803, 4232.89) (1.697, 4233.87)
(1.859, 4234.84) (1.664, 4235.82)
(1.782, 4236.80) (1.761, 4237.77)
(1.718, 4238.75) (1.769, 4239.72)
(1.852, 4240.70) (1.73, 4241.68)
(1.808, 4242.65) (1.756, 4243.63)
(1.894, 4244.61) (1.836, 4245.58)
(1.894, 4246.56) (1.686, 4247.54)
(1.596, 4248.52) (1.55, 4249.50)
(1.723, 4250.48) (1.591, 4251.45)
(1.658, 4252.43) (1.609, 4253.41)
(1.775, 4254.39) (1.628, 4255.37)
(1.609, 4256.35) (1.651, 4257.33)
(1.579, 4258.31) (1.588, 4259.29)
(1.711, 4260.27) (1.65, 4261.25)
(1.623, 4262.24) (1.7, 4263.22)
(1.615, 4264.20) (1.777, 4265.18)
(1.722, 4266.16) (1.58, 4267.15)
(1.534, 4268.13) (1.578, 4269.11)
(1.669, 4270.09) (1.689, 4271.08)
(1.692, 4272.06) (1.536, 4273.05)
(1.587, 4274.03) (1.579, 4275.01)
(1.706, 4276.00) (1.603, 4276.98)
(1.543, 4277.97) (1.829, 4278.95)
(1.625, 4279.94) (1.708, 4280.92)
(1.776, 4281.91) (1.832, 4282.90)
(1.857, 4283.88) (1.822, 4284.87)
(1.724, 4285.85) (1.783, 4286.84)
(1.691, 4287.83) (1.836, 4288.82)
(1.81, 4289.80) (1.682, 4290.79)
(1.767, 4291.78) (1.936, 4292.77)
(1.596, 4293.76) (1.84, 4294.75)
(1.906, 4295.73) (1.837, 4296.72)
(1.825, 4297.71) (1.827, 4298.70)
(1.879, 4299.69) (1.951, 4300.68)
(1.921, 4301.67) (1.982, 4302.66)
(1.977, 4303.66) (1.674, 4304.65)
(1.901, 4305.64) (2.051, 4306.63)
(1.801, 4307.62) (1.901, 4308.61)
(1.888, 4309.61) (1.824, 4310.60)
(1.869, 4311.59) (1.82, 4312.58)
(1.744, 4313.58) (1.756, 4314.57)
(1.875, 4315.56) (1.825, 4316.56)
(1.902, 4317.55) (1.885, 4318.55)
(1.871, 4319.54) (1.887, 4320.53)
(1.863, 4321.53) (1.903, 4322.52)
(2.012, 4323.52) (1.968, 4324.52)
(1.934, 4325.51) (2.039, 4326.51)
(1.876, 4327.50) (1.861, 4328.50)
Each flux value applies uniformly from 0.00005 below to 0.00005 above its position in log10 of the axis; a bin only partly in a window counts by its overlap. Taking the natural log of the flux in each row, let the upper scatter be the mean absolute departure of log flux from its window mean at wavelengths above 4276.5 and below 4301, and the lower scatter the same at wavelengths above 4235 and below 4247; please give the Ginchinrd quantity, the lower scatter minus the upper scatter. -0.018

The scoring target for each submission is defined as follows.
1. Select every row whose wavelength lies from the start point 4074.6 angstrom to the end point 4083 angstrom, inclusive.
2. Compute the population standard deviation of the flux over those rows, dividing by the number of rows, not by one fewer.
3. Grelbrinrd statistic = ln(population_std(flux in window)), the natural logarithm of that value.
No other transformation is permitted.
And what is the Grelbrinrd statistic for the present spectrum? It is -2.69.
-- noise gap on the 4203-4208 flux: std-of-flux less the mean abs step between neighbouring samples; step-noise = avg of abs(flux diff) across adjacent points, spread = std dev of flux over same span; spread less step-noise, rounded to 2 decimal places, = 0.02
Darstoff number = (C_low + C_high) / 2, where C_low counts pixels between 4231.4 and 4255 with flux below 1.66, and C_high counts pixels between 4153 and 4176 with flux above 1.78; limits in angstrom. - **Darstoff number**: 4.5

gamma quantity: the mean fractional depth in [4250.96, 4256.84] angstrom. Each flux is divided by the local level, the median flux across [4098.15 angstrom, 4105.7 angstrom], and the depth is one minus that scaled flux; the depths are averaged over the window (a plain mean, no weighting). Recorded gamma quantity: 0.055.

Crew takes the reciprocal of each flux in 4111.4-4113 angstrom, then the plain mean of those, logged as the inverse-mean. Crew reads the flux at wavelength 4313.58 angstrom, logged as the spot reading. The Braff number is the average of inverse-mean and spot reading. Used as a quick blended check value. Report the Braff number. 1.16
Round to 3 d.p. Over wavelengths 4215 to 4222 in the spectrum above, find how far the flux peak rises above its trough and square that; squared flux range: 0.102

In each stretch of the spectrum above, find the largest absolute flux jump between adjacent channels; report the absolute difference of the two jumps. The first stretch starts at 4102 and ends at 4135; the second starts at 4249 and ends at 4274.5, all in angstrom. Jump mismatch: 0.95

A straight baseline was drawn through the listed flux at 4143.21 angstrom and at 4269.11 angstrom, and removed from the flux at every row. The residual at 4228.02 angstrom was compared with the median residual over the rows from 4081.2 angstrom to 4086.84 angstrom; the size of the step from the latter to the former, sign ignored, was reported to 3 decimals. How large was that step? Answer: 0.220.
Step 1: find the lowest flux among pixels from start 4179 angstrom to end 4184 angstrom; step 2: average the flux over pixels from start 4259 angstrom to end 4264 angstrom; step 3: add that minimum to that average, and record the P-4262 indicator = 3.30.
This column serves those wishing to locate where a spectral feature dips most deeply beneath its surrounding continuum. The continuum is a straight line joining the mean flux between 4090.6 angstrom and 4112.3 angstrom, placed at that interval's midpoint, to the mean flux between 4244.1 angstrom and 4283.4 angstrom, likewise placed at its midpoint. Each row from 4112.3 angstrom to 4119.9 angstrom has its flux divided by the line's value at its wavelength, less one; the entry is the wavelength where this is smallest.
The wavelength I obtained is 4119.43 angstrom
